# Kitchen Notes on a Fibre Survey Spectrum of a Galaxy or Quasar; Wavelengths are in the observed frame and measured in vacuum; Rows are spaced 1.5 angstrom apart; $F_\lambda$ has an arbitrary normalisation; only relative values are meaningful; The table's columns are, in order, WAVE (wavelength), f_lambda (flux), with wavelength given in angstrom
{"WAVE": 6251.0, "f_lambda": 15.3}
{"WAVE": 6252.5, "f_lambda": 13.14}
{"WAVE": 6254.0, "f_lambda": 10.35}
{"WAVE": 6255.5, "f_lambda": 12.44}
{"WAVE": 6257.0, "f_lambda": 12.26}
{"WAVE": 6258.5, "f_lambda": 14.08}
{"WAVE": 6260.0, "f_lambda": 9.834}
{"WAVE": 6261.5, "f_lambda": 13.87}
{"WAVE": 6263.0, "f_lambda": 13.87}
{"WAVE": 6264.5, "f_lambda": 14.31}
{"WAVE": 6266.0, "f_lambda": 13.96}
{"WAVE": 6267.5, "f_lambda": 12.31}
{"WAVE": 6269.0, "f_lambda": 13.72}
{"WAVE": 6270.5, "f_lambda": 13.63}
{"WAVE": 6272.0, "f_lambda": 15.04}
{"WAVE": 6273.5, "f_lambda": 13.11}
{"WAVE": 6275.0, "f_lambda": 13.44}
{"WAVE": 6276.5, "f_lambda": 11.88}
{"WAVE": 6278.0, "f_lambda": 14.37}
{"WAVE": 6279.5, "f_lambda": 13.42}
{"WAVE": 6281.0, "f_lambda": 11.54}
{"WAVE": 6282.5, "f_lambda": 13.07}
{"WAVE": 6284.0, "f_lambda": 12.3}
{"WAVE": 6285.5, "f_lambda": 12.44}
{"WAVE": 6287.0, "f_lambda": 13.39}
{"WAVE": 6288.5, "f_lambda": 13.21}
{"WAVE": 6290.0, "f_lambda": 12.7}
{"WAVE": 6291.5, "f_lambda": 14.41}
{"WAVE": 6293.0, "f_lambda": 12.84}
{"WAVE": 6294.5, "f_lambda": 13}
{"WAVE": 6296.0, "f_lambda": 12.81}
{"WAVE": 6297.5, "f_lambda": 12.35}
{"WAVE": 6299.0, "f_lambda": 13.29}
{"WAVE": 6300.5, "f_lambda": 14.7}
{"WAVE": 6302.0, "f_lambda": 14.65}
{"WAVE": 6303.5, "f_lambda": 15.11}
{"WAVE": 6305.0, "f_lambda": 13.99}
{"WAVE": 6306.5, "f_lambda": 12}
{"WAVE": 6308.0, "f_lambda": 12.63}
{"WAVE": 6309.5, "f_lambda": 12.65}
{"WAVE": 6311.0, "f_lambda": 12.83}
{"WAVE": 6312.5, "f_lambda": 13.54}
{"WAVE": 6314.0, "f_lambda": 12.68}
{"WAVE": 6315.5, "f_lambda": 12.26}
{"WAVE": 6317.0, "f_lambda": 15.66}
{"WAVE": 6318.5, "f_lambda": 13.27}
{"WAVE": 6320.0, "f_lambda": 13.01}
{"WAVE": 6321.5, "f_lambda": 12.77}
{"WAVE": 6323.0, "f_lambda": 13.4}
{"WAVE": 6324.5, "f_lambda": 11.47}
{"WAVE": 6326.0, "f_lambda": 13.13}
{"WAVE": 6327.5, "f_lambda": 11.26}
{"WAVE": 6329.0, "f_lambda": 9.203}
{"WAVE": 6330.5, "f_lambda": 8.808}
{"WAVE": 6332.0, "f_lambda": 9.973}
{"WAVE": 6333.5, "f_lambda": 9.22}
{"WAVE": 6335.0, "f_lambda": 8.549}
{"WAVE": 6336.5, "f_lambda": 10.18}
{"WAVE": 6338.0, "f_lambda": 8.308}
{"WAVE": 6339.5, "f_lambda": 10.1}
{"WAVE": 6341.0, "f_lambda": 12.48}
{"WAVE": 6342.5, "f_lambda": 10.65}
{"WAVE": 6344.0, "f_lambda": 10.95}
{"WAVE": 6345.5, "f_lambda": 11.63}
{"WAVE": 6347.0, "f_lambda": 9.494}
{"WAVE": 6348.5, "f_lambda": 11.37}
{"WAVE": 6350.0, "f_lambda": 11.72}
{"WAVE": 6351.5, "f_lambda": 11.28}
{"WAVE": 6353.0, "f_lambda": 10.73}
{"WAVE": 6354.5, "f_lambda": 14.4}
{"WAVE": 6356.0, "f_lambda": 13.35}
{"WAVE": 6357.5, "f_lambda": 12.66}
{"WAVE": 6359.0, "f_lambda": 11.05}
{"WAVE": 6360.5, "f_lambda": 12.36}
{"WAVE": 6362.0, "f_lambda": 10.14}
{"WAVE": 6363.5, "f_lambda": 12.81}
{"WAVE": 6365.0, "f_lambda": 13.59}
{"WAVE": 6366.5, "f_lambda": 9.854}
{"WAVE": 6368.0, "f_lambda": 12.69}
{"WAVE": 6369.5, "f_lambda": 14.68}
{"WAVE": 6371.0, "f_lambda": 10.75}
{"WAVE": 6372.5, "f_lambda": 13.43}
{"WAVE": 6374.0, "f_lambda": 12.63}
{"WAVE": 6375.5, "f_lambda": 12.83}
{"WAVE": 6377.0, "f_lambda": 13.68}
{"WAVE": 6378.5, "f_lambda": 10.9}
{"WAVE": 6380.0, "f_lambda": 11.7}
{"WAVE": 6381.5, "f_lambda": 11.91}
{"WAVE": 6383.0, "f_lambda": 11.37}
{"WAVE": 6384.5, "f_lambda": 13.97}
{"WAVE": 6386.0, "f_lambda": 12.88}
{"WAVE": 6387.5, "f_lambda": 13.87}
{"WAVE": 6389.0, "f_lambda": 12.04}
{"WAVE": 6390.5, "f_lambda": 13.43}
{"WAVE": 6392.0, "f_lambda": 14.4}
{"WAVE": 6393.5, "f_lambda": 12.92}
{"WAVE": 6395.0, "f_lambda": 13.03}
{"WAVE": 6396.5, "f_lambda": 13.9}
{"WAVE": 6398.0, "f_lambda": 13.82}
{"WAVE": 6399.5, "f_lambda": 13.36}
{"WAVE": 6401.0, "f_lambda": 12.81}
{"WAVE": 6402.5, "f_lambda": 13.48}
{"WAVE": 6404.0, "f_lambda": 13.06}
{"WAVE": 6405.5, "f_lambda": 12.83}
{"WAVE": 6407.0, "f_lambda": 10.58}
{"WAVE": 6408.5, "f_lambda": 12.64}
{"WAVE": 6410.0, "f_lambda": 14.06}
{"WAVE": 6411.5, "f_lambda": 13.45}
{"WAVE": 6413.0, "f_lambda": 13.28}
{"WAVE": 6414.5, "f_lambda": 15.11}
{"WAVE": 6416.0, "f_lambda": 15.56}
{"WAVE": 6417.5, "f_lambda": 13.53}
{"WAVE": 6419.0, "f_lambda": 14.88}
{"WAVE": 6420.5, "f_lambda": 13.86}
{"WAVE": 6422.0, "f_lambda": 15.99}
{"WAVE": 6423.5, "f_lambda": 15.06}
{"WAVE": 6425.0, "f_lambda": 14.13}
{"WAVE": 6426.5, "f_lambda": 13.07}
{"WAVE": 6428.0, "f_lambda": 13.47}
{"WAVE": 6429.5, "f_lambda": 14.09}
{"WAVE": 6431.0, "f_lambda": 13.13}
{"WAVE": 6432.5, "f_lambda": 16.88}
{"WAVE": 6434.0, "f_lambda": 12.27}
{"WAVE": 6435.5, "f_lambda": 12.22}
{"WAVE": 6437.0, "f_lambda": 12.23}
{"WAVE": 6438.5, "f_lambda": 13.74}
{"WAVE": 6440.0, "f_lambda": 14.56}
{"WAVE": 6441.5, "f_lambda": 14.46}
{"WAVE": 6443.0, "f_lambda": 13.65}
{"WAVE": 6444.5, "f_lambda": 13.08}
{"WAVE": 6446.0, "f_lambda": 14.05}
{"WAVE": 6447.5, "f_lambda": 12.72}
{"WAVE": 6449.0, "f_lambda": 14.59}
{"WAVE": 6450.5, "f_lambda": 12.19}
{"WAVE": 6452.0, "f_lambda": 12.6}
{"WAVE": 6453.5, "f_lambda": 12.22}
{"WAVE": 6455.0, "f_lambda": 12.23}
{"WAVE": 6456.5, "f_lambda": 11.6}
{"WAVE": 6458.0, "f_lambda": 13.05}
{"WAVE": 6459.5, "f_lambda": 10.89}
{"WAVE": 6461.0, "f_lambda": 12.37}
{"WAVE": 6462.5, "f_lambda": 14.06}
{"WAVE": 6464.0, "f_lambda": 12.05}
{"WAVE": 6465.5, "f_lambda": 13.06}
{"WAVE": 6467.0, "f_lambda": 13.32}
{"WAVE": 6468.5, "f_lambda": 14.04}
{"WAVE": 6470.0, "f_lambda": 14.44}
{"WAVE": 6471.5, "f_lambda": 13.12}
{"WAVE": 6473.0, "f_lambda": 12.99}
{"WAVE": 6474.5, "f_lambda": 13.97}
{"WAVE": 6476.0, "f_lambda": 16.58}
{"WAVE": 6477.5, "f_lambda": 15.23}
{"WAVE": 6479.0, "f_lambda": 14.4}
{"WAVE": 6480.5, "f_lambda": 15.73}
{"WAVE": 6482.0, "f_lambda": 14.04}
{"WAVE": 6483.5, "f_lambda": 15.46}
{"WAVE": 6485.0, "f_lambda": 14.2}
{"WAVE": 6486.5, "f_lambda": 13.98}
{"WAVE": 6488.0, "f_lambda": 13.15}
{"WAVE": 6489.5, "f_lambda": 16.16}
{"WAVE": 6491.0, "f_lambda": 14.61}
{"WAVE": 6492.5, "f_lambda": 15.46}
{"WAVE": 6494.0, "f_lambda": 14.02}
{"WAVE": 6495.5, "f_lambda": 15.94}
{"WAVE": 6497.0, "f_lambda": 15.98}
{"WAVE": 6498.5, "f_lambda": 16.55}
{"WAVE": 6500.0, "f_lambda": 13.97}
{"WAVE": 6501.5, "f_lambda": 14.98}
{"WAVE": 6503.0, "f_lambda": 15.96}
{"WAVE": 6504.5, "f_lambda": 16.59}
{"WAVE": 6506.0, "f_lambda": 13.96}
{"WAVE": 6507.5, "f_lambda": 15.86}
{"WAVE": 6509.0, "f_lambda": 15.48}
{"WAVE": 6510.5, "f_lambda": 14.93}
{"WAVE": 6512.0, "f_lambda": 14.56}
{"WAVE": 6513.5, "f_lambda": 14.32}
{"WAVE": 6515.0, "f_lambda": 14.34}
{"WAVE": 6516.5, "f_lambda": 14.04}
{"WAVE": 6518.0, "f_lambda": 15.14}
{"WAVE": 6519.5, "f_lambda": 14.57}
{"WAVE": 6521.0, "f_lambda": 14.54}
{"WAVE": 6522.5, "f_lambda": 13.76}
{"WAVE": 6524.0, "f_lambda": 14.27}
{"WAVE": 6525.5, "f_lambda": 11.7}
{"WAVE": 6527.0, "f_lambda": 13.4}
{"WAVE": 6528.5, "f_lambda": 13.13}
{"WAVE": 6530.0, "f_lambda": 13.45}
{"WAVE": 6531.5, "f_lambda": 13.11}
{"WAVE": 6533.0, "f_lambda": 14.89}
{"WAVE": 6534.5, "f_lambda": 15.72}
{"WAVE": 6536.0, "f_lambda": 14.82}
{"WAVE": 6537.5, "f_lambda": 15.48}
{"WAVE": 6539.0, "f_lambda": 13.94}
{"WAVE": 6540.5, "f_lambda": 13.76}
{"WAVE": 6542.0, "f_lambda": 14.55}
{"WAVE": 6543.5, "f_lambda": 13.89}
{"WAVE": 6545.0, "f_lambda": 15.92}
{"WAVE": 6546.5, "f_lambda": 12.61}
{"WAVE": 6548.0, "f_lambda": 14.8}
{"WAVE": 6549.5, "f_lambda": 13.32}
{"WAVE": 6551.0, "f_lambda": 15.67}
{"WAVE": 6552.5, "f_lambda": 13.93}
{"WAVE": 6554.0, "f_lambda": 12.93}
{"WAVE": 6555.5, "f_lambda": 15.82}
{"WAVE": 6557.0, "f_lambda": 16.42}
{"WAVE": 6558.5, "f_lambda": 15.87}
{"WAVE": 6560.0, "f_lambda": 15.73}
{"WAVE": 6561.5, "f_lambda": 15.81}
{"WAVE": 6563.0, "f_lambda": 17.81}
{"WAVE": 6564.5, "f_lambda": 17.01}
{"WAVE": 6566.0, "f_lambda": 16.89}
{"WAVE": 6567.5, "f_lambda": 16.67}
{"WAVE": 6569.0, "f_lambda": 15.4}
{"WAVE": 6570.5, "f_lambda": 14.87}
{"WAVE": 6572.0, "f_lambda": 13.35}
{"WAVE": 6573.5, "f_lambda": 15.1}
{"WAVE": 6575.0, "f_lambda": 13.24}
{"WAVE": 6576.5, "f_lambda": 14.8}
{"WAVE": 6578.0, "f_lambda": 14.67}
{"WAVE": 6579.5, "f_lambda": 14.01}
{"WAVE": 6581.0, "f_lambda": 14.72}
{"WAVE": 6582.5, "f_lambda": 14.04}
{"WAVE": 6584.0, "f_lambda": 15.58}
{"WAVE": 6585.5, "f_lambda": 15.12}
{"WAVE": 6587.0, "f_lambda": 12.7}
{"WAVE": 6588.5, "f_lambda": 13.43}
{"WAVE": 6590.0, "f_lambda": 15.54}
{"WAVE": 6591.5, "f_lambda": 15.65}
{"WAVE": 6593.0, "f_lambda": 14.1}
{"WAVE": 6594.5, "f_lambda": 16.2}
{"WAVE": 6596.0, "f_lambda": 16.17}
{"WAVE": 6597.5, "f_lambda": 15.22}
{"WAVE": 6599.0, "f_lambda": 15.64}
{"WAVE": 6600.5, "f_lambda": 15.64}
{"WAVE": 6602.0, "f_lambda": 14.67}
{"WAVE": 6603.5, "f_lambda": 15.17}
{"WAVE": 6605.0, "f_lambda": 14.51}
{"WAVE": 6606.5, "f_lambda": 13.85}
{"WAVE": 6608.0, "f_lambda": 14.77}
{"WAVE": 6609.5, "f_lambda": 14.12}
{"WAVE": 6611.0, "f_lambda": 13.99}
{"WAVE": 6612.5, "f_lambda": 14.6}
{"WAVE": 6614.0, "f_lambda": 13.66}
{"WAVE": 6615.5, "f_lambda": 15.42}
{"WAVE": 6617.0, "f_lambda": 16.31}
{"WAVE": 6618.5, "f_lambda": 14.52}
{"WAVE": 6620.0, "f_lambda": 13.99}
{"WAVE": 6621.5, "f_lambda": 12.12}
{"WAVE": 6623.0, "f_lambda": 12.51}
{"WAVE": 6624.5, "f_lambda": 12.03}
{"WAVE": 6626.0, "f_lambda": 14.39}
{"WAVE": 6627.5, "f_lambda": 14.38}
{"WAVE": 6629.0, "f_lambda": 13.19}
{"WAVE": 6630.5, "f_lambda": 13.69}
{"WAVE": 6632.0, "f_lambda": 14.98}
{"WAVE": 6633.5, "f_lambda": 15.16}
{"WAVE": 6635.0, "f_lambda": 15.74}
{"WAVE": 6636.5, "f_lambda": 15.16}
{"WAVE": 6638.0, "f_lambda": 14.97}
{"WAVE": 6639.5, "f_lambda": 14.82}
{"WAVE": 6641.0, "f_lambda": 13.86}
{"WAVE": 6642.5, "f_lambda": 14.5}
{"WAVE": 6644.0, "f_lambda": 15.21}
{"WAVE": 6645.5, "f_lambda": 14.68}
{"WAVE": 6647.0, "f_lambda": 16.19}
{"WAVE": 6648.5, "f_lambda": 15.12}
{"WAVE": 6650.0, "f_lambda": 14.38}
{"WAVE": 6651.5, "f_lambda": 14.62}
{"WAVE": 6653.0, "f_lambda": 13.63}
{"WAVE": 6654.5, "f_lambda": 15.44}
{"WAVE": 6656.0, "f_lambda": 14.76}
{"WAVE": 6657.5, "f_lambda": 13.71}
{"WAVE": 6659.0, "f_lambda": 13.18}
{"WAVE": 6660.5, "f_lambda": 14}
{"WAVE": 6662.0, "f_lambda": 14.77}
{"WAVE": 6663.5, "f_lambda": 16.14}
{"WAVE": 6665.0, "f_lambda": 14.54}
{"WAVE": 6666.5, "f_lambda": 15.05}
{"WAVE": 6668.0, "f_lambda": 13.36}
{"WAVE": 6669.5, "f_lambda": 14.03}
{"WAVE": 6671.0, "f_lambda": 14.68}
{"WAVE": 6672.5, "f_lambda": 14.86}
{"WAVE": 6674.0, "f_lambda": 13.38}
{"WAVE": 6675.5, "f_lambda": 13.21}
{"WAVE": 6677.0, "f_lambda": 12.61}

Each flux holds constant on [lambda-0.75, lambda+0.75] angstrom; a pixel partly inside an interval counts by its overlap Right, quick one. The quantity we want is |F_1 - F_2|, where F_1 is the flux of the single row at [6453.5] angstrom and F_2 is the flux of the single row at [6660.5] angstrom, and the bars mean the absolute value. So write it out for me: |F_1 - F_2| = 1.8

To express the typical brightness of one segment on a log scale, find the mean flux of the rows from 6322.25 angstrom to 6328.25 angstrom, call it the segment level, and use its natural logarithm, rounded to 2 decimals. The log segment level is 2.51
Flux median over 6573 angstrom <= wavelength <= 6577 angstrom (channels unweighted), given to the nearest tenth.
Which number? 14.8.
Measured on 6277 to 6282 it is 13.4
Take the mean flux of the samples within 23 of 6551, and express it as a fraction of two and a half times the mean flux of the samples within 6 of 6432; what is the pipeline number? 0.44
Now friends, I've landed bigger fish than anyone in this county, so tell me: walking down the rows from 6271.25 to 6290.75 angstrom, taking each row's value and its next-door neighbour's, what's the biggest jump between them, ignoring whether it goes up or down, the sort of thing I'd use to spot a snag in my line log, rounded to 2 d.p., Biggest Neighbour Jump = 2.49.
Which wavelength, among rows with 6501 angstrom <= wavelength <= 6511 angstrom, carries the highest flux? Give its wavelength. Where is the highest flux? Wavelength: 6504.5 angstrom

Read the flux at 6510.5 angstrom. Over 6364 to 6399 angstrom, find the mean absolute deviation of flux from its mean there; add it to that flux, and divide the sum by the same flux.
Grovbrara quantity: 1.07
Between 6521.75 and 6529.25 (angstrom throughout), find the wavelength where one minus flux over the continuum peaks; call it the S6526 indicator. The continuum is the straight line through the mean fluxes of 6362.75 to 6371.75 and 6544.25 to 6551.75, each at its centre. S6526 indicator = 6525.5 angstrom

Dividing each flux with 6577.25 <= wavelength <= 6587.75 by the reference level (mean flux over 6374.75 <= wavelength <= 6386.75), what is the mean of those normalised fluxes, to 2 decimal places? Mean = 1.16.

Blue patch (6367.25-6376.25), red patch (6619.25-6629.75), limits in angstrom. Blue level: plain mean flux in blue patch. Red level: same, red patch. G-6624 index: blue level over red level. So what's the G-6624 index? 0.97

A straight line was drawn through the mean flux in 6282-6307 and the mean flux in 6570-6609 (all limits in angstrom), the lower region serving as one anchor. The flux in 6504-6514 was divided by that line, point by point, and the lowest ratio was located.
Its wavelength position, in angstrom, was 6506.0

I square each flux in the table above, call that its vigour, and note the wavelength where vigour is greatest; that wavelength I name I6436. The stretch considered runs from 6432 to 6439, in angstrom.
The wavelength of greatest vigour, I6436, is 6432.5 angstrom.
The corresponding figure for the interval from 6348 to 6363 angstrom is 6354.5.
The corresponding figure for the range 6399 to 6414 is 6410.0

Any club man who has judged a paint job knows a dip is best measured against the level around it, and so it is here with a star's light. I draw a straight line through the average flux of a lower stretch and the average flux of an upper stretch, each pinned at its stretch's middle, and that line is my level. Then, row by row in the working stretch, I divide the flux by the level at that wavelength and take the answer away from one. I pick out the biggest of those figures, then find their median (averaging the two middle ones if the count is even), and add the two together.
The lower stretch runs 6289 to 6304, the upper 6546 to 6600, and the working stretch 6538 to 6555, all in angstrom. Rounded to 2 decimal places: 0.22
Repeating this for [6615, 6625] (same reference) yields 0.30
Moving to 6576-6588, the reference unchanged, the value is 0.18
